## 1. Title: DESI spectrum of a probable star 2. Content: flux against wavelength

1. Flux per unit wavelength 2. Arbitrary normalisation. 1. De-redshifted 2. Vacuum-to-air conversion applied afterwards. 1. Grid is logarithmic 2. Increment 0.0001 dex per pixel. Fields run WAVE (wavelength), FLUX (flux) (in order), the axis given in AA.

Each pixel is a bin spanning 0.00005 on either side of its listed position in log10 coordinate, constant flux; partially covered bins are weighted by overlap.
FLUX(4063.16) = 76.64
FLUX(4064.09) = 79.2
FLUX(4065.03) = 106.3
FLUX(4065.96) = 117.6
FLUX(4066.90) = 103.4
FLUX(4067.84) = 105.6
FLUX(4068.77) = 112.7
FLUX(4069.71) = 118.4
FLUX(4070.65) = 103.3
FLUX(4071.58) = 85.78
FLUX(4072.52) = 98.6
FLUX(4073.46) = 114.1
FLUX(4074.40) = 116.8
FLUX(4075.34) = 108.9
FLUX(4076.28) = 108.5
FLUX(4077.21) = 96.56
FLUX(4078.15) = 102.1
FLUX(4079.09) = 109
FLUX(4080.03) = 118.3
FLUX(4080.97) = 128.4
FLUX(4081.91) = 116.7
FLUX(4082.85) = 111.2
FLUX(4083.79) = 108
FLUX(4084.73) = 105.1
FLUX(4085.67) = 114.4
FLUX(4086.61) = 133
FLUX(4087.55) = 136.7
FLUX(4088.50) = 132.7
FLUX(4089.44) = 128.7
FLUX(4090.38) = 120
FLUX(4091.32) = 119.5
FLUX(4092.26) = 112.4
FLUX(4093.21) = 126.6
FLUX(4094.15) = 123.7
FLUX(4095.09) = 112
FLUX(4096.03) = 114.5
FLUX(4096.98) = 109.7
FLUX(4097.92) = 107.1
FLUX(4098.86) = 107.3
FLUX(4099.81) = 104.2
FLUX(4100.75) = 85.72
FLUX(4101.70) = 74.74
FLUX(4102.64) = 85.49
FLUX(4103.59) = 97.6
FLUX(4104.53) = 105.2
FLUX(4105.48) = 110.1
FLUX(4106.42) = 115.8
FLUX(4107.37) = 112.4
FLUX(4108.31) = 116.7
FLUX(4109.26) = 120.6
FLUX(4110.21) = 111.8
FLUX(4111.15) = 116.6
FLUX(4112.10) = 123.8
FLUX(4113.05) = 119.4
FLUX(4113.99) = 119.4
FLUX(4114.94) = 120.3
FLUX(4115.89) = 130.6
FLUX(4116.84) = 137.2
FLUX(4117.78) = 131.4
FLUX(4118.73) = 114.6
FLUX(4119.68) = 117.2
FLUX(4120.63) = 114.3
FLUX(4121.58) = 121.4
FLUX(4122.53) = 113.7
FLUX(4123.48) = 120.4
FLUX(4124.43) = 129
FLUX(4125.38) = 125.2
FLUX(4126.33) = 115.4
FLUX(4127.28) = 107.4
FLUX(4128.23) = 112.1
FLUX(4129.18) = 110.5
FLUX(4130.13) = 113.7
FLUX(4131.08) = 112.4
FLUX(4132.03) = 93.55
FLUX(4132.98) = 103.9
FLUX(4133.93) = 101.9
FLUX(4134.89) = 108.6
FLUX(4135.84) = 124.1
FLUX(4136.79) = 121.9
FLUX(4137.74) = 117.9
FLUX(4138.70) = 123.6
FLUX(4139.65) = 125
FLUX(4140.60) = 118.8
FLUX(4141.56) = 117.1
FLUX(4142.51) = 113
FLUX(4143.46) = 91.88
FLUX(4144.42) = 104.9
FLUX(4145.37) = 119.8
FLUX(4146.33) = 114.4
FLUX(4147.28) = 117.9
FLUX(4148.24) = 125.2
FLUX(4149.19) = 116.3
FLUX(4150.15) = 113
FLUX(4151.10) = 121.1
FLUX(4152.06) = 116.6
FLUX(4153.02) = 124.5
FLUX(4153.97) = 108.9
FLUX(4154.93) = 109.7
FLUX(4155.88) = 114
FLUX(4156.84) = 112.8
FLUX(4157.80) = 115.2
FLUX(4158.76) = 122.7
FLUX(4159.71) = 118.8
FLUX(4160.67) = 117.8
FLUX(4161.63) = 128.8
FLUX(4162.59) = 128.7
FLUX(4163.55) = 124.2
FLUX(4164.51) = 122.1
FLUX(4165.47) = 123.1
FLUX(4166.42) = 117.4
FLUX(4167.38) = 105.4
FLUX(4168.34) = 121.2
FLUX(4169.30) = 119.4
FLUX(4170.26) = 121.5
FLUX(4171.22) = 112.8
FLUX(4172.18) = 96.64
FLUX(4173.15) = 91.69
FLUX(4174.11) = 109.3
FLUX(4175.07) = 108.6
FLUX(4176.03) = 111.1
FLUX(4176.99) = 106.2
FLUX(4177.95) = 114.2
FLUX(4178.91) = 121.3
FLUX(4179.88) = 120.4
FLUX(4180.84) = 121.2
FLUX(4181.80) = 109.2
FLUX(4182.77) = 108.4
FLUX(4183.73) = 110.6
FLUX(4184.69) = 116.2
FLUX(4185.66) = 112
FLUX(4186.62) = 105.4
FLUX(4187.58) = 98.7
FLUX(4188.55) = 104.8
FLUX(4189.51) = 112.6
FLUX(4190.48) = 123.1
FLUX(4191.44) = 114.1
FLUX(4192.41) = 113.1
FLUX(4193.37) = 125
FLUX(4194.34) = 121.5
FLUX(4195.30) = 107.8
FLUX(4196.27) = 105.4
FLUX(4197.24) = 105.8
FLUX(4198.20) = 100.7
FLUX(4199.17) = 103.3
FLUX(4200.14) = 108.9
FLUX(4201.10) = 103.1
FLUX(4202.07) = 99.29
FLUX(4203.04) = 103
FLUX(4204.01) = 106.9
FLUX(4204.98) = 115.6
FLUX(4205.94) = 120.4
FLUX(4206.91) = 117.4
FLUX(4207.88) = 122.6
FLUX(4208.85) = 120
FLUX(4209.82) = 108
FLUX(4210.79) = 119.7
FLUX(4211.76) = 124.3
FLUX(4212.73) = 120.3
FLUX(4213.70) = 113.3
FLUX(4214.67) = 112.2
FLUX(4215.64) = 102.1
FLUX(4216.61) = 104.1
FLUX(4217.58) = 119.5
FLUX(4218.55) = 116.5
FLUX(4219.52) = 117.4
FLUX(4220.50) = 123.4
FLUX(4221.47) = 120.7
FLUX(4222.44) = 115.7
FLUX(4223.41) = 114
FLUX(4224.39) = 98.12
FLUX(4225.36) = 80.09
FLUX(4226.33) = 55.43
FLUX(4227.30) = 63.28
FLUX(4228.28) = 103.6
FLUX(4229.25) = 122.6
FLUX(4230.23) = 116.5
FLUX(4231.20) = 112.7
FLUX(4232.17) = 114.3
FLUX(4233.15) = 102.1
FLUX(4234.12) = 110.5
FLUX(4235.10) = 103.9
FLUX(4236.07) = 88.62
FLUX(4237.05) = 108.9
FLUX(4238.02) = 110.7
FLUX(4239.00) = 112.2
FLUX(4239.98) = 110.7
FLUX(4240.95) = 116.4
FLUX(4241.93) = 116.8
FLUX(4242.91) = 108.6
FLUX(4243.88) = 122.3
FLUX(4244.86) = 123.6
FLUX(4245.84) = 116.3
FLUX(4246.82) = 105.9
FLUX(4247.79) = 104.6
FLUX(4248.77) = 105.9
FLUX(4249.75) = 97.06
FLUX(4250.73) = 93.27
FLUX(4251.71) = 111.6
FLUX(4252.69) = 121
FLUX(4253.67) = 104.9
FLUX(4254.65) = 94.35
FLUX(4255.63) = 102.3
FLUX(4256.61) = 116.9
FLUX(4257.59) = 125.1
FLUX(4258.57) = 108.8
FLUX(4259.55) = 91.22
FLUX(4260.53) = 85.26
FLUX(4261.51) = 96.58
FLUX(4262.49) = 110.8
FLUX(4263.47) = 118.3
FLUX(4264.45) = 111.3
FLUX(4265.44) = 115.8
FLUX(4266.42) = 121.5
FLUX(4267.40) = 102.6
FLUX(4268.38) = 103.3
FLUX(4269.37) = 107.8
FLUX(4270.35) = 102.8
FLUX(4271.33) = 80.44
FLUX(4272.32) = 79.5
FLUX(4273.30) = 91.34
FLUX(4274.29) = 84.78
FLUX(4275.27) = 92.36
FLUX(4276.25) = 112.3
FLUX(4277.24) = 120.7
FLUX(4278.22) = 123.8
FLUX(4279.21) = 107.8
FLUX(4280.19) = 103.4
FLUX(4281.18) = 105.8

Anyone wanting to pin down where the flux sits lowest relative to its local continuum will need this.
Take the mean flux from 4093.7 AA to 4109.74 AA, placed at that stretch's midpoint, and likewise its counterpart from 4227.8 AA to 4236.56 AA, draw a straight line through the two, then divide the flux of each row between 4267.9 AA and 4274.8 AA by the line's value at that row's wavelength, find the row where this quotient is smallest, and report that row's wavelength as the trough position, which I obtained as 4272.32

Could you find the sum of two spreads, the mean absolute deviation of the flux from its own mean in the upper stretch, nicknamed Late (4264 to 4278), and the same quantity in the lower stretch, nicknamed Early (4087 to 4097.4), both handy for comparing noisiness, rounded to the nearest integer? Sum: 19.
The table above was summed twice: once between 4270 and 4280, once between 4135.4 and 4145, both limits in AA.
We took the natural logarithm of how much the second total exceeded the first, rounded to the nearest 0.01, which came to 5.09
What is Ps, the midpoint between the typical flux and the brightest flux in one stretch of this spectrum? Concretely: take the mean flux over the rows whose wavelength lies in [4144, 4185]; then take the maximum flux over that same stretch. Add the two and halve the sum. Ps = 122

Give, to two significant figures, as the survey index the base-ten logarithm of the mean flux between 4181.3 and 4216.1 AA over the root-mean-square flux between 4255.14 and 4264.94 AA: 0.017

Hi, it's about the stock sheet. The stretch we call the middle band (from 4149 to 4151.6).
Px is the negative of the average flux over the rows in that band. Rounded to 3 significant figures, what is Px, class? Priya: -117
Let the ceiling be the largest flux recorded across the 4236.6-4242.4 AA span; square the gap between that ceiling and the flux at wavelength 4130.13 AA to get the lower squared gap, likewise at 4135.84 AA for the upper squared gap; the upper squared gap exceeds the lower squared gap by 44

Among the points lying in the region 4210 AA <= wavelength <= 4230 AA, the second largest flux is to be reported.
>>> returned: 123.4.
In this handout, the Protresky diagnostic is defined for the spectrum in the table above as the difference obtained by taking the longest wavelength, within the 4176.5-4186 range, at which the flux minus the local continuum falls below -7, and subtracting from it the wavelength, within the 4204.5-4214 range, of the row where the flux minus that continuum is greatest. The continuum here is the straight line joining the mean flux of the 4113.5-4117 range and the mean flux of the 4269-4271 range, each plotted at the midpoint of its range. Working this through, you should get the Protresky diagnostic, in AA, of -29.0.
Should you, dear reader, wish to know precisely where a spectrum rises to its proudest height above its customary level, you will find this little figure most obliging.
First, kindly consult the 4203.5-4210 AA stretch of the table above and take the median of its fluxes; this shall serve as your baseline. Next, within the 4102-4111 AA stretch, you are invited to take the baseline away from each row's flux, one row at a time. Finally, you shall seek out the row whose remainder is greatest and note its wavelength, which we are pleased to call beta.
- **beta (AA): 4109.26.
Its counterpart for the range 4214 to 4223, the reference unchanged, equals 4220.50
